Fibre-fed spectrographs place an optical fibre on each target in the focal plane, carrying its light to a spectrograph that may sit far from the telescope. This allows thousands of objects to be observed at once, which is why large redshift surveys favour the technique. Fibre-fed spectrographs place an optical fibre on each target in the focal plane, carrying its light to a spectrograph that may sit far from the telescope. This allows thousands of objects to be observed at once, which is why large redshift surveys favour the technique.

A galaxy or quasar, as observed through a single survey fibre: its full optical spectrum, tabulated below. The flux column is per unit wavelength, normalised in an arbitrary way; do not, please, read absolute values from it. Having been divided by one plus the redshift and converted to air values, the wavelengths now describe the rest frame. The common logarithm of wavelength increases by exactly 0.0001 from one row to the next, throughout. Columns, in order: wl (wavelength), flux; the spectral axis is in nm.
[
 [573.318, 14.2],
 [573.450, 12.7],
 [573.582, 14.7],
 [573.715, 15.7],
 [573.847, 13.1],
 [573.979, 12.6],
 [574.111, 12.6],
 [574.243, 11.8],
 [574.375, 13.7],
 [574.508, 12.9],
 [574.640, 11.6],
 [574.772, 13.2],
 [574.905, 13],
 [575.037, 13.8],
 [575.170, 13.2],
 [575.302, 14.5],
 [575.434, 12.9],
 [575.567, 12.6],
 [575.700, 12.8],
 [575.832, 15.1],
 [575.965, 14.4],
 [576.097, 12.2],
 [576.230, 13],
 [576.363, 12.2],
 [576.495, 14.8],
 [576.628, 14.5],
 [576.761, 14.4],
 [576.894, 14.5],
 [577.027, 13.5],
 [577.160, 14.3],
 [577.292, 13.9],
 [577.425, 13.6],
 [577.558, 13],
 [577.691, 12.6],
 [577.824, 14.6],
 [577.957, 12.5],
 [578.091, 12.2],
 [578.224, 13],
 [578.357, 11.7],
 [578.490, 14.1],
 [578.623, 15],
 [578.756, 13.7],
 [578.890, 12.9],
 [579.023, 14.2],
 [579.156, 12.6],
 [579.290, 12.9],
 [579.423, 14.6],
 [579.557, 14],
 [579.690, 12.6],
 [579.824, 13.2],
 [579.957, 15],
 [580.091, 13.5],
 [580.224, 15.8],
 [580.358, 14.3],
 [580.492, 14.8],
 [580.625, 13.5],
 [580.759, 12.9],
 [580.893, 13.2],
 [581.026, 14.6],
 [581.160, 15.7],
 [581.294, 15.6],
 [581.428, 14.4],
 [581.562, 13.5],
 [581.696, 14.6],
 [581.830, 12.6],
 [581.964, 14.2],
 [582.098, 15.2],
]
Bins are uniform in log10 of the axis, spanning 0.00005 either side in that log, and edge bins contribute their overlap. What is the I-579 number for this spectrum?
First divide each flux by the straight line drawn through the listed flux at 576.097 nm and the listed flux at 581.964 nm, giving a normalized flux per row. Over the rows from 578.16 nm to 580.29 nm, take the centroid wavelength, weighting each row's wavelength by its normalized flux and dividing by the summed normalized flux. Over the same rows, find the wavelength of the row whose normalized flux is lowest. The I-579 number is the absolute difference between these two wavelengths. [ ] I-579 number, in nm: 0.87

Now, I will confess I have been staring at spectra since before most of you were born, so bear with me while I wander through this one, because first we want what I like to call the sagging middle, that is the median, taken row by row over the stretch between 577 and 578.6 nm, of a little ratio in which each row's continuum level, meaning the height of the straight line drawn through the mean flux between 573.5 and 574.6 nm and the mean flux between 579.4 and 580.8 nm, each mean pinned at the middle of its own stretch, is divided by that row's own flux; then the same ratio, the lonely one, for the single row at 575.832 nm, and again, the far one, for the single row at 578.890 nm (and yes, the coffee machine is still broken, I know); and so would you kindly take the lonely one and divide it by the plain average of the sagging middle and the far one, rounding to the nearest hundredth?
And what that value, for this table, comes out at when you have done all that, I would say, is 0.85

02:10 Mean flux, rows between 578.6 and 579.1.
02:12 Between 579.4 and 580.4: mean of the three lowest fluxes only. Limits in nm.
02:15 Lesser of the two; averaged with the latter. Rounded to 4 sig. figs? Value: 13.10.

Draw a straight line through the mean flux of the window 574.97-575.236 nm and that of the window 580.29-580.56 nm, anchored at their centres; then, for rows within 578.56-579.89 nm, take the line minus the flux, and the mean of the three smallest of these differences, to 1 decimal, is -0.3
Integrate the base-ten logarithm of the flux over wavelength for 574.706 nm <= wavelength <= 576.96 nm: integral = 2.6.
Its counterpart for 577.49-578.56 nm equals 1.2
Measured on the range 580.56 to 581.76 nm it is 1.4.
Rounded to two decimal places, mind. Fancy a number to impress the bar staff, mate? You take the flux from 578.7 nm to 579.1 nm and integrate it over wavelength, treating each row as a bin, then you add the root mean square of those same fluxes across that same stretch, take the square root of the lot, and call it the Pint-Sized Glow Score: 4.36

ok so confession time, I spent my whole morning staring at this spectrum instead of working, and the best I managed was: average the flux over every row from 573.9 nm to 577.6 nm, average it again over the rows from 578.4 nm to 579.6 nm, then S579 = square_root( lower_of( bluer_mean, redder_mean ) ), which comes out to 3.66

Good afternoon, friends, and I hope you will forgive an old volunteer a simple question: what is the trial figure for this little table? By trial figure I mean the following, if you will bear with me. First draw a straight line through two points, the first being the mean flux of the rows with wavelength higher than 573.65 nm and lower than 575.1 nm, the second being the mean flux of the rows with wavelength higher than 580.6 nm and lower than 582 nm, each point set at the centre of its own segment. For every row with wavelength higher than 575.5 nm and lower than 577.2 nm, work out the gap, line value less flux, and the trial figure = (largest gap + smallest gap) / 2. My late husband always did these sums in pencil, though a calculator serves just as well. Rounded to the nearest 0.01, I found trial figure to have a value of -0.31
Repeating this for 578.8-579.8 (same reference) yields 0.23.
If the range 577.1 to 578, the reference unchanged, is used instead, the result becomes 0.04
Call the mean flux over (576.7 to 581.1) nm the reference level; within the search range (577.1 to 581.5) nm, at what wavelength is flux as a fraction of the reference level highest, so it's 580.224 nm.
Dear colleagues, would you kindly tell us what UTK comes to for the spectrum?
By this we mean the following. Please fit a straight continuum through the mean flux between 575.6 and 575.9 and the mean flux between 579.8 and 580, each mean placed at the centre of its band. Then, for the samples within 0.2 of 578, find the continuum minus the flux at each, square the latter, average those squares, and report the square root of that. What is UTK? 1.42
